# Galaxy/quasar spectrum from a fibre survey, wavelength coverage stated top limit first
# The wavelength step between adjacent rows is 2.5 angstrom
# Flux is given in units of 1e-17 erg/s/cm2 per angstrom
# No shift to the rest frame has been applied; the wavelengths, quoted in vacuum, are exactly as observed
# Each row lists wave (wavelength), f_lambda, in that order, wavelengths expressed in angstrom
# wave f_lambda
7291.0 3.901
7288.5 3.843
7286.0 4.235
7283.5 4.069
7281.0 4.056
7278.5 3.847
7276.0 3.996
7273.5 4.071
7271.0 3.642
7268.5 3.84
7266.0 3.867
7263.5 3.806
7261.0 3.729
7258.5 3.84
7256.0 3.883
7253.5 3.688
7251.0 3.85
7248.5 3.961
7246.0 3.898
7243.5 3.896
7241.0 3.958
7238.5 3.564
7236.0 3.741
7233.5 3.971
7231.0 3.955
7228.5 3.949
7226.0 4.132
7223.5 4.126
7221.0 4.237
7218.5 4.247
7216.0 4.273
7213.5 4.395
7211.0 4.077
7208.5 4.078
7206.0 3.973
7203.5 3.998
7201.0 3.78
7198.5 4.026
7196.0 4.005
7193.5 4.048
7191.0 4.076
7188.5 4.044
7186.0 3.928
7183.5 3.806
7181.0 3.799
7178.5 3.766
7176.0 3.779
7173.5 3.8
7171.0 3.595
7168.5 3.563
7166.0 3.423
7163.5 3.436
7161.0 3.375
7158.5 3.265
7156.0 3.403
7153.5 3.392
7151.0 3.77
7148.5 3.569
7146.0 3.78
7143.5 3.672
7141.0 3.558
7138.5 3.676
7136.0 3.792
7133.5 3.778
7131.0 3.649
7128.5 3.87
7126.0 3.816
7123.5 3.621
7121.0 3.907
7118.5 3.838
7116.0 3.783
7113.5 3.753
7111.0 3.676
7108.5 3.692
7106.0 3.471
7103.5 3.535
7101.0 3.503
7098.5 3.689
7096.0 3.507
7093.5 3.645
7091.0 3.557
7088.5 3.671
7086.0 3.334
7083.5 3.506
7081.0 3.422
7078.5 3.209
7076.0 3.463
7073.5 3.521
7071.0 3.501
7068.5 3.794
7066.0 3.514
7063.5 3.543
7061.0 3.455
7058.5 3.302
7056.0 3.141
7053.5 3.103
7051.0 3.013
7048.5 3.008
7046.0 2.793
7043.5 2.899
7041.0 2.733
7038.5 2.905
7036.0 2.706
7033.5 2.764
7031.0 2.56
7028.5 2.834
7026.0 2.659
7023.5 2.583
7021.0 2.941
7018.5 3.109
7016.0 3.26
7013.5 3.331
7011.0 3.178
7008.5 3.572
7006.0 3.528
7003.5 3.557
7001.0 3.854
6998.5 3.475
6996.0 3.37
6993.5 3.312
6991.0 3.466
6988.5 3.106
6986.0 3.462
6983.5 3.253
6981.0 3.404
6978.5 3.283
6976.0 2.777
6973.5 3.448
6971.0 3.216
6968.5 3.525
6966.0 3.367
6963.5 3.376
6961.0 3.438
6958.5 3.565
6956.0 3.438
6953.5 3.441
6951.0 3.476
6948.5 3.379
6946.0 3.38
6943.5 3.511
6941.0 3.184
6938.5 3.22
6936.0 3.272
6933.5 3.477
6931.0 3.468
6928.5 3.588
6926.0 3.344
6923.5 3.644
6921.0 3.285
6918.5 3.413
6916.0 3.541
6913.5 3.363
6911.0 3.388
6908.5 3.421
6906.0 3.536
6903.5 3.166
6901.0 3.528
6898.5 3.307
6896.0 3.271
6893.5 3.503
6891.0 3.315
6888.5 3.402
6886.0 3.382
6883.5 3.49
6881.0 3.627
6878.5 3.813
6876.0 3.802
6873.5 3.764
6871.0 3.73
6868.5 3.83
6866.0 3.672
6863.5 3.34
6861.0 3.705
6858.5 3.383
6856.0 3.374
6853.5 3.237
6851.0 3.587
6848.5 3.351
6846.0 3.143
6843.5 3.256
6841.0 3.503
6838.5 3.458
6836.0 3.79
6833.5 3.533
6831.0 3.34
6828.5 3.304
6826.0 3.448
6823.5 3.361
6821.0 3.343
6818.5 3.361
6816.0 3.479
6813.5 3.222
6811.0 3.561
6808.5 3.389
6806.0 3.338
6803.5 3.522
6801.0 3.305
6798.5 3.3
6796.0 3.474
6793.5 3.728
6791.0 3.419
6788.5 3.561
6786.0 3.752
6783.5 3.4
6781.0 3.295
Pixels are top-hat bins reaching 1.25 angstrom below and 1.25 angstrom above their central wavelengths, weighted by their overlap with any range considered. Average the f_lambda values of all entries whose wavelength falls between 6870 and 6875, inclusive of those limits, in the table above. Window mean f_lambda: 3.75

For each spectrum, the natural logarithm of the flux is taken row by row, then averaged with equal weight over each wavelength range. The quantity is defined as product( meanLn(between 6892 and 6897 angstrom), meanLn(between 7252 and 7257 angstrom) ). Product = 1.623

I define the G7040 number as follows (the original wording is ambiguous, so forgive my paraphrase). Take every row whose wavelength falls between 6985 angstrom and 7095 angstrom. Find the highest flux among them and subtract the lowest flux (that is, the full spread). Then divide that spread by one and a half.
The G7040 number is 0.86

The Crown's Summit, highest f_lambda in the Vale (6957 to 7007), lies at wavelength 7001.0 angstrom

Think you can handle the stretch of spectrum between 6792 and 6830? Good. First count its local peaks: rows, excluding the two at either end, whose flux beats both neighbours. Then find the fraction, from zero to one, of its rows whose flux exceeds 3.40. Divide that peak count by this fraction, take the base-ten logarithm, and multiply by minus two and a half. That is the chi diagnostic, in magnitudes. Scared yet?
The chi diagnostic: -2.5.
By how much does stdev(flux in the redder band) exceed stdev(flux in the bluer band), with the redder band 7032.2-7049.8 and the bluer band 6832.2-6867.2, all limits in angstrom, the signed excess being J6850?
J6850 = -0.08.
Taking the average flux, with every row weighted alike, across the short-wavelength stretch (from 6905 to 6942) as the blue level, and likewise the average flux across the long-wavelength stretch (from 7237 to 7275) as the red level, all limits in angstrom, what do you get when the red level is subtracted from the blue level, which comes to -0.42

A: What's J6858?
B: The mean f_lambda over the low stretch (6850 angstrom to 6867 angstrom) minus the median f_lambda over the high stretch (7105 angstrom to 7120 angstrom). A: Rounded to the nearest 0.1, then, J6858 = -0.3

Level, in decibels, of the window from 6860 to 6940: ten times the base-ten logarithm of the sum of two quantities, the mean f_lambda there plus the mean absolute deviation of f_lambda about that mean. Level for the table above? 5.61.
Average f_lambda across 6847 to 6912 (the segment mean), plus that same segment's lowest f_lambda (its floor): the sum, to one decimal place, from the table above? 6.7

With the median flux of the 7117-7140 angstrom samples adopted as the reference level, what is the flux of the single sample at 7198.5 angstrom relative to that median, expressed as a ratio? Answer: 1.06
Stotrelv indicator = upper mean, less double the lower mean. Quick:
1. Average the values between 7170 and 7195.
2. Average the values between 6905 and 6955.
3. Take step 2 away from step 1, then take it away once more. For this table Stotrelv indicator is -3.0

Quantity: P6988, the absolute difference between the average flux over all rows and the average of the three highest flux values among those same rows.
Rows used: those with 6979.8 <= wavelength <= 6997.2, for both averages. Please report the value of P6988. 0.11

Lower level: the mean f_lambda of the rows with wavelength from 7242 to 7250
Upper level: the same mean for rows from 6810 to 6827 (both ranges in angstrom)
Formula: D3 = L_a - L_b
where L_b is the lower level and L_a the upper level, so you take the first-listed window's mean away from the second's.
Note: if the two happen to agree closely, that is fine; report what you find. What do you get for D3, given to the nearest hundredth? -0.52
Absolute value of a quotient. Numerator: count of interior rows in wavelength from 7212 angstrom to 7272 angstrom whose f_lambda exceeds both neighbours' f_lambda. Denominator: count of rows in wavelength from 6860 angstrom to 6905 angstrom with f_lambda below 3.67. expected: 0.5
